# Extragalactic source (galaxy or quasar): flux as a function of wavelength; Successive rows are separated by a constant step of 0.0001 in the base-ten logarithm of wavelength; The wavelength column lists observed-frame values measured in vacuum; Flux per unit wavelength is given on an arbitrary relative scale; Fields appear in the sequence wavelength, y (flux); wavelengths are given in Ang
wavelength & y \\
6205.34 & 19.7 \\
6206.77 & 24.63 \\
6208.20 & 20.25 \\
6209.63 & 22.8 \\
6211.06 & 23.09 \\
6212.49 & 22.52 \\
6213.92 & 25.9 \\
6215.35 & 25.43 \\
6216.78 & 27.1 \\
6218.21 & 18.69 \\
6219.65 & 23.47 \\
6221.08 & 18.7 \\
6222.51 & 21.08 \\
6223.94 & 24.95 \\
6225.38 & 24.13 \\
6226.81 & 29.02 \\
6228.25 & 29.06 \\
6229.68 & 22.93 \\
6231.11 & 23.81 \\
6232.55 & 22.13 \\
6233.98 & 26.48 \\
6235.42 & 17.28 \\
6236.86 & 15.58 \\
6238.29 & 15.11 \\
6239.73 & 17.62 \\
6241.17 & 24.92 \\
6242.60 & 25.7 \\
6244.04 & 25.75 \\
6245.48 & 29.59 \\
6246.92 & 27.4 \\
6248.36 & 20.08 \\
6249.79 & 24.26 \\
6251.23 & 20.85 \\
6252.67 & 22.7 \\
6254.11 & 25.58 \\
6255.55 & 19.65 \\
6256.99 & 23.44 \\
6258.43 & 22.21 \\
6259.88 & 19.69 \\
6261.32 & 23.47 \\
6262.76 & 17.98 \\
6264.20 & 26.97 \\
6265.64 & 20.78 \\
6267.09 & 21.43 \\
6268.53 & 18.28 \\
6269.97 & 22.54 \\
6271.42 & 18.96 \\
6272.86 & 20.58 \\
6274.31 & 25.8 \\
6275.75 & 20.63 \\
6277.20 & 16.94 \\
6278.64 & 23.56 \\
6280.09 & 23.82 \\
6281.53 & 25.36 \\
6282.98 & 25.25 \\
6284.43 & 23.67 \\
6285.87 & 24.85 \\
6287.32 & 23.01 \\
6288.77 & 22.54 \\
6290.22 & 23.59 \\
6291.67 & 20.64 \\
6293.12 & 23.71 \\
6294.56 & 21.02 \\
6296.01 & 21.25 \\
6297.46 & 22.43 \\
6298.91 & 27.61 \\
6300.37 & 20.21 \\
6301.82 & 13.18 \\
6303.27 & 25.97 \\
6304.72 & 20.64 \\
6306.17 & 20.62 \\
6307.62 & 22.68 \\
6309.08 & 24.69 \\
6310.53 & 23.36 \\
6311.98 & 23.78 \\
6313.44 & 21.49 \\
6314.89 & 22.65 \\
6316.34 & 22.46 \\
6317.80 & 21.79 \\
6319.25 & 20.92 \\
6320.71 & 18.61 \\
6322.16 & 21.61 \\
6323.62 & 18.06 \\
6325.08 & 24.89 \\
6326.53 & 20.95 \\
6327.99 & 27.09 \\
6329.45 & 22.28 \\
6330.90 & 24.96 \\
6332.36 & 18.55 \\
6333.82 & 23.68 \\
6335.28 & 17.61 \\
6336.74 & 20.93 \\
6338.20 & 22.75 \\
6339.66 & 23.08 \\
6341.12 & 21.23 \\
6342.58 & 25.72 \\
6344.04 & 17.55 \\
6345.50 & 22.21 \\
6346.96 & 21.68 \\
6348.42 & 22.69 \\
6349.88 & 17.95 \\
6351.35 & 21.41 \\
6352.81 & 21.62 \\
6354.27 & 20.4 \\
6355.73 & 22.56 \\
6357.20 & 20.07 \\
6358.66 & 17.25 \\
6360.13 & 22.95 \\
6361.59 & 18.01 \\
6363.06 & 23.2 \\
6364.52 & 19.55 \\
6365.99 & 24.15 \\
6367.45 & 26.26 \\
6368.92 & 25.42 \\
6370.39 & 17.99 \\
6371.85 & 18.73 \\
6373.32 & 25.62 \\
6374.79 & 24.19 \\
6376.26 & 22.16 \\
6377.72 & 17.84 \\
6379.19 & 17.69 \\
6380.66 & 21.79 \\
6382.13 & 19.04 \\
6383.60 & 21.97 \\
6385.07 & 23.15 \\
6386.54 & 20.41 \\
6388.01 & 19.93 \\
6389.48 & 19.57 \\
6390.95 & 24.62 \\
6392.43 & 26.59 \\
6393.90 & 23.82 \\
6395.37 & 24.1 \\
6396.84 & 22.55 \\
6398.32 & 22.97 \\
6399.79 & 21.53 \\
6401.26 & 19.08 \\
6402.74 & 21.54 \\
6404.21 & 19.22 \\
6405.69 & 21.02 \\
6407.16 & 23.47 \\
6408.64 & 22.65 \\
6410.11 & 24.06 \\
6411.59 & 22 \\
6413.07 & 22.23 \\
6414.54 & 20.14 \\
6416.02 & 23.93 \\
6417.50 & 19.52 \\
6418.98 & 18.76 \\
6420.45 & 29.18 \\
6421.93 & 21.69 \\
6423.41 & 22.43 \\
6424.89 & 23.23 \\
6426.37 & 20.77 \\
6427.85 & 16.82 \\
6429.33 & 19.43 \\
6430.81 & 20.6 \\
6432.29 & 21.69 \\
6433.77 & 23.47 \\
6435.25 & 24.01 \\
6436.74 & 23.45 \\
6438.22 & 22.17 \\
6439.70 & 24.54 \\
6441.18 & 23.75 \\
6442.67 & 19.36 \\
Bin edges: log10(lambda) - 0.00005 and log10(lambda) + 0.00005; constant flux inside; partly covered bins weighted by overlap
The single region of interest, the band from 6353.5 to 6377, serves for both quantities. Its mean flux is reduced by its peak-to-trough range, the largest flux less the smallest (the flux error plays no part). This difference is 12.8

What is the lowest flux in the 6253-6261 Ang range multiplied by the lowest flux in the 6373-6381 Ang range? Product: 348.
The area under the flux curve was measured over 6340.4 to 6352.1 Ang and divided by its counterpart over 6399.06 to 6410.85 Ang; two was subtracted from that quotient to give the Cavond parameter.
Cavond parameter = -1.02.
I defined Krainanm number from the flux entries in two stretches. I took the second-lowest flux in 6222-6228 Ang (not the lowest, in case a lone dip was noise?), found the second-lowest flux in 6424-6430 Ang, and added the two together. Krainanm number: 43.6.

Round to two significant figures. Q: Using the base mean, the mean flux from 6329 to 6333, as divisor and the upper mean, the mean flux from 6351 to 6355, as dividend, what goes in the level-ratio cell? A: 0.96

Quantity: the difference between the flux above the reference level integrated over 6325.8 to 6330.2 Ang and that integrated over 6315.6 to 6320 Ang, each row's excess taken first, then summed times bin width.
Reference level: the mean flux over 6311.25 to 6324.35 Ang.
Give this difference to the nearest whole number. 8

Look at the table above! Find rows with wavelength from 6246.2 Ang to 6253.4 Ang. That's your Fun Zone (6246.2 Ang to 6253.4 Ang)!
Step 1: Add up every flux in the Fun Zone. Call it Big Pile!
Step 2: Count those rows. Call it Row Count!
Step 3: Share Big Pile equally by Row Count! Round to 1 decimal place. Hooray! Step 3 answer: 23.1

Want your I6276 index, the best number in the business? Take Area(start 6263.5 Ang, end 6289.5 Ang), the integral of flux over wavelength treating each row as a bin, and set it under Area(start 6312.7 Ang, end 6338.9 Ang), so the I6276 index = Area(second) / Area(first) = 0.97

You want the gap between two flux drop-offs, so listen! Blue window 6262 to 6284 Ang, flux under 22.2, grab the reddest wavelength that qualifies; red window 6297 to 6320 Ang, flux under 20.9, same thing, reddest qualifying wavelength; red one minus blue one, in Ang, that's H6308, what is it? 29.0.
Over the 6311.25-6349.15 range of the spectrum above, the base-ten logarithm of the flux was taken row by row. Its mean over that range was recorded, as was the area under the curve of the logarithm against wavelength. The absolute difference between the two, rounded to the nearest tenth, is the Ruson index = 49.4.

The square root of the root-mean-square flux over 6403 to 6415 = 4.68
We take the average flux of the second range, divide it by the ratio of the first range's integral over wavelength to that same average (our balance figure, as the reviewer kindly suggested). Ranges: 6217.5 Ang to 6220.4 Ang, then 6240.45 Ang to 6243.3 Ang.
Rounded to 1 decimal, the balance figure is 10.6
